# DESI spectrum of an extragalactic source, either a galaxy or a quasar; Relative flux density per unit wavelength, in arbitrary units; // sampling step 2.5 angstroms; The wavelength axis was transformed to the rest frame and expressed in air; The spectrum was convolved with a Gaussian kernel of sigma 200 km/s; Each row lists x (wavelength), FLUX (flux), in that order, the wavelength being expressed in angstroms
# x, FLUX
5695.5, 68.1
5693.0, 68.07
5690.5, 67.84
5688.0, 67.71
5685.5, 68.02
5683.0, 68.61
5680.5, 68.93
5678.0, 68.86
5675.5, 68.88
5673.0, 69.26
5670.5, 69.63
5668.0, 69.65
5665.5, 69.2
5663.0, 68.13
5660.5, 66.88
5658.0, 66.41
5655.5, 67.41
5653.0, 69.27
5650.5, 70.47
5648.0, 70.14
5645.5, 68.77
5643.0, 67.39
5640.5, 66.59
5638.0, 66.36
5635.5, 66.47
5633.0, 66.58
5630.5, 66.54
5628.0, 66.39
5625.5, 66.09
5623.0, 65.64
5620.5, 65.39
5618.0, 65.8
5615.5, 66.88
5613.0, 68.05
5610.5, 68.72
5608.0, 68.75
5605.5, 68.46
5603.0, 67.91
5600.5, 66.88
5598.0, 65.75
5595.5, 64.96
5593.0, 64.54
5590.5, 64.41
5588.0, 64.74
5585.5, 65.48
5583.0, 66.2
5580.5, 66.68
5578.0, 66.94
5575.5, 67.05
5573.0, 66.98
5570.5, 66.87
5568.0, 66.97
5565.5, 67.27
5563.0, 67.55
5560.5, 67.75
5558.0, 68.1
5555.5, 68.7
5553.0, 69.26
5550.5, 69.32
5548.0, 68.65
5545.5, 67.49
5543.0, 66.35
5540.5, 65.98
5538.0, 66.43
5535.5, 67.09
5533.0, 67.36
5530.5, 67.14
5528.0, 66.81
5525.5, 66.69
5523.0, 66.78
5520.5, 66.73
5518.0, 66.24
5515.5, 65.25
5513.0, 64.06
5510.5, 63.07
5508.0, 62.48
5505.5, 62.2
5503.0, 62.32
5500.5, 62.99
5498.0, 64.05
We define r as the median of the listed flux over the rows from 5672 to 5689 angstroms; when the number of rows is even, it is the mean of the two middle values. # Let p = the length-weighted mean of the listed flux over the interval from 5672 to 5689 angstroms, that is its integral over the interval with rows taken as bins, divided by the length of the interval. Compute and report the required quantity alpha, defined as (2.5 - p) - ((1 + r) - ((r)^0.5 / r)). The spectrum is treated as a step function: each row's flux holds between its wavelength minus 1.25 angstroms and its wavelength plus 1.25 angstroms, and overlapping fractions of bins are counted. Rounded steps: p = 68.6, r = 68.9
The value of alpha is -136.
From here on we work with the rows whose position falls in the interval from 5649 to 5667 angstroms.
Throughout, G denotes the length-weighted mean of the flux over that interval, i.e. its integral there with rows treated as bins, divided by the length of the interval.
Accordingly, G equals 68.3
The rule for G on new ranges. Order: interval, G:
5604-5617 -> 68.1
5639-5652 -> 68.6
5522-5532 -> 66.9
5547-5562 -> 68.6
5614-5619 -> 66.5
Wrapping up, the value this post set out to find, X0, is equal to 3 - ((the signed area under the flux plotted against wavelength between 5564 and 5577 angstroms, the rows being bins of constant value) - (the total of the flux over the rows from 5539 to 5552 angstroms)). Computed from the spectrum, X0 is -531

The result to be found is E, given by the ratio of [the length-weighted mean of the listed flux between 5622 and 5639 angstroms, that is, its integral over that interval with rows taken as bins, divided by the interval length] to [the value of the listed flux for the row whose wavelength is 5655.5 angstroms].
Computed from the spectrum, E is 0.98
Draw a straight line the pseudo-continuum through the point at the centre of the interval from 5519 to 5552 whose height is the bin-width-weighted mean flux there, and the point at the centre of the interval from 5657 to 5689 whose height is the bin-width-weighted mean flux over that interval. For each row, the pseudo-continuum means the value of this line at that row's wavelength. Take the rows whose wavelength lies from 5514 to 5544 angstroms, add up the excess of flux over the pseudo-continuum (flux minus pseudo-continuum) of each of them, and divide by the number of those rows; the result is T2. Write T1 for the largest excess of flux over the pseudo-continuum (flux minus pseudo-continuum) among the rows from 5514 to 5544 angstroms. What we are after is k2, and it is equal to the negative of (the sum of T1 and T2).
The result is 0.3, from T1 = 0.24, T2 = -0.5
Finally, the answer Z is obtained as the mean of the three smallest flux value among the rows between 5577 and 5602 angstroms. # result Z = 64.6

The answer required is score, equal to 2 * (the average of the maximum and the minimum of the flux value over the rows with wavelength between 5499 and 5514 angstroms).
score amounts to 126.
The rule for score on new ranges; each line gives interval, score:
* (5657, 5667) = 136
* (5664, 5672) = 139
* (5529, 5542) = 133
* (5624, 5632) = 133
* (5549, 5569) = 136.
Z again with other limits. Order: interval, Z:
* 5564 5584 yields 66.6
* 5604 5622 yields 66.0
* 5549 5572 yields 67.0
